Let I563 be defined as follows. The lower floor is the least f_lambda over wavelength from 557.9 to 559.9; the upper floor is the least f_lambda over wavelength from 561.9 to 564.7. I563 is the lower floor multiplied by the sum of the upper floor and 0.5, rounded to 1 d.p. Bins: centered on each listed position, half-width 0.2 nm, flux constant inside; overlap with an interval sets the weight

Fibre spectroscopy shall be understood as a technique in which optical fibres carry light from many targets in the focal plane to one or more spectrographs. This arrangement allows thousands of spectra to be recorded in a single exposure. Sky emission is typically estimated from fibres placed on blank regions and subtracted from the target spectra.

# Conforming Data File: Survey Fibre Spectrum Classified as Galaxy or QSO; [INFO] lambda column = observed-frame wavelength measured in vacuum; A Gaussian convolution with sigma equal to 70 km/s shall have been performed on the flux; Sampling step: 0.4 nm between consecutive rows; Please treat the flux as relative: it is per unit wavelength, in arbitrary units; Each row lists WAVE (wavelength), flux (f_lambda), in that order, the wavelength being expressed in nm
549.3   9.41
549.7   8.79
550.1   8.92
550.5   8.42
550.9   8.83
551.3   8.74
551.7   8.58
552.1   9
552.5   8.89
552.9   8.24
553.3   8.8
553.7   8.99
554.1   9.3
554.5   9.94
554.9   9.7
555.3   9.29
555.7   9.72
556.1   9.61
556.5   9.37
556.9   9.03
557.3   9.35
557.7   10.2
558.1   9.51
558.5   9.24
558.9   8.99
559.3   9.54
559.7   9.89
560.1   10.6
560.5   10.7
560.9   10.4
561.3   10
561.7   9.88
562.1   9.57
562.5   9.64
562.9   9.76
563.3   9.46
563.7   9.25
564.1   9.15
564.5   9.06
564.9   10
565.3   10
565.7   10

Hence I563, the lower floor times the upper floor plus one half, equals 85.9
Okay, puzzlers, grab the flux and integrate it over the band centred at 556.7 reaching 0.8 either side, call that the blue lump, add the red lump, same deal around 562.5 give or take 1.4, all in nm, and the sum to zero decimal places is 42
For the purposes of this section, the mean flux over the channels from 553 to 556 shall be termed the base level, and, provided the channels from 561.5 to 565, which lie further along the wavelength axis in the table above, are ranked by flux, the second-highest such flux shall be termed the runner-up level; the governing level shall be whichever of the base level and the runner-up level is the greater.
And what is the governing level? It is 9.9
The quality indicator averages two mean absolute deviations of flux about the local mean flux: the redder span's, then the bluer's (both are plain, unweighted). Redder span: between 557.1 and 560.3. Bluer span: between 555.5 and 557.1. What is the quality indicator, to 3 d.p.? 0.328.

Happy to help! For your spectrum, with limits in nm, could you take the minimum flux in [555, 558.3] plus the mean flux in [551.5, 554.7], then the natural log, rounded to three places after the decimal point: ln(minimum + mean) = 2.890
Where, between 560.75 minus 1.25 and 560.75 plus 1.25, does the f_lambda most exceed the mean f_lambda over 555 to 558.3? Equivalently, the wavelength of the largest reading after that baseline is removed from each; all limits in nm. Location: 560.5 nm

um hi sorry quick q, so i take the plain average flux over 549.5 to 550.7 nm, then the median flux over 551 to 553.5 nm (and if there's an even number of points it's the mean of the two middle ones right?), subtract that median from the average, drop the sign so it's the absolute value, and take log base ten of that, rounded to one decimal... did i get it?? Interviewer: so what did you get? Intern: -1.2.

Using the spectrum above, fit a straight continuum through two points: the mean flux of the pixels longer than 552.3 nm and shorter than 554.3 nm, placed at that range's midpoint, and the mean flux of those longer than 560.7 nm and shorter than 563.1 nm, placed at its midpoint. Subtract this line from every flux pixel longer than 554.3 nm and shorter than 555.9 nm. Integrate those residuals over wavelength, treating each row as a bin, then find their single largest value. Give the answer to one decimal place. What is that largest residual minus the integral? 0.0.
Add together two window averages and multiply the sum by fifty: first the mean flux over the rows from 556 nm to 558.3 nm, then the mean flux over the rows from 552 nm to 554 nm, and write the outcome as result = 915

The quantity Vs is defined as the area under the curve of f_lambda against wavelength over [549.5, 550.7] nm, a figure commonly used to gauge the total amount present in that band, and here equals 10.5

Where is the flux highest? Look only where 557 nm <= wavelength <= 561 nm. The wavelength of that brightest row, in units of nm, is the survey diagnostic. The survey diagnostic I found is 560.5 nm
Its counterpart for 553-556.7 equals 554.5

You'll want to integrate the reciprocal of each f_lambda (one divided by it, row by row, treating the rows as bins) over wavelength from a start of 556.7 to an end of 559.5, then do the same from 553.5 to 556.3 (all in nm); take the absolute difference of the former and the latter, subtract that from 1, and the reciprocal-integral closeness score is 0.997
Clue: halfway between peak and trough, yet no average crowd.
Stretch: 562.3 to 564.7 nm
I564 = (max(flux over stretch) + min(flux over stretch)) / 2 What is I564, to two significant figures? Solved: 9.4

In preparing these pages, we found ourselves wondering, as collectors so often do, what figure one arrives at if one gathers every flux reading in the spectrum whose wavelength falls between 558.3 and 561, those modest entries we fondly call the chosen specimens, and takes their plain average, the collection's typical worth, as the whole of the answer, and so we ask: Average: 9.9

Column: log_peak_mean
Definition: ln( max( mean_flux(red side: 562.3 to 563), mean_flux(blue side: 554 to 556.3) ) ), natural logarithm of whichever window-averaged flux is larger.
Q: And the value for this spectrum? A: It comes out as 2.27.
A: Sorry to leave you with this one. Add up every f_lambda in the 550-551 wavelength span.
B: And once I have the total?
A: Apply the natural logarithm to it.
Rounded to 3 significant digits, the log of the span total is 3.26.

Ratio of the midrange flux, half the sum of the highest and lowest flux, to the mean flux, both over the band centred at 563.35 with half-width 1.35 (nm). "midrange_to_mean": 1.00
